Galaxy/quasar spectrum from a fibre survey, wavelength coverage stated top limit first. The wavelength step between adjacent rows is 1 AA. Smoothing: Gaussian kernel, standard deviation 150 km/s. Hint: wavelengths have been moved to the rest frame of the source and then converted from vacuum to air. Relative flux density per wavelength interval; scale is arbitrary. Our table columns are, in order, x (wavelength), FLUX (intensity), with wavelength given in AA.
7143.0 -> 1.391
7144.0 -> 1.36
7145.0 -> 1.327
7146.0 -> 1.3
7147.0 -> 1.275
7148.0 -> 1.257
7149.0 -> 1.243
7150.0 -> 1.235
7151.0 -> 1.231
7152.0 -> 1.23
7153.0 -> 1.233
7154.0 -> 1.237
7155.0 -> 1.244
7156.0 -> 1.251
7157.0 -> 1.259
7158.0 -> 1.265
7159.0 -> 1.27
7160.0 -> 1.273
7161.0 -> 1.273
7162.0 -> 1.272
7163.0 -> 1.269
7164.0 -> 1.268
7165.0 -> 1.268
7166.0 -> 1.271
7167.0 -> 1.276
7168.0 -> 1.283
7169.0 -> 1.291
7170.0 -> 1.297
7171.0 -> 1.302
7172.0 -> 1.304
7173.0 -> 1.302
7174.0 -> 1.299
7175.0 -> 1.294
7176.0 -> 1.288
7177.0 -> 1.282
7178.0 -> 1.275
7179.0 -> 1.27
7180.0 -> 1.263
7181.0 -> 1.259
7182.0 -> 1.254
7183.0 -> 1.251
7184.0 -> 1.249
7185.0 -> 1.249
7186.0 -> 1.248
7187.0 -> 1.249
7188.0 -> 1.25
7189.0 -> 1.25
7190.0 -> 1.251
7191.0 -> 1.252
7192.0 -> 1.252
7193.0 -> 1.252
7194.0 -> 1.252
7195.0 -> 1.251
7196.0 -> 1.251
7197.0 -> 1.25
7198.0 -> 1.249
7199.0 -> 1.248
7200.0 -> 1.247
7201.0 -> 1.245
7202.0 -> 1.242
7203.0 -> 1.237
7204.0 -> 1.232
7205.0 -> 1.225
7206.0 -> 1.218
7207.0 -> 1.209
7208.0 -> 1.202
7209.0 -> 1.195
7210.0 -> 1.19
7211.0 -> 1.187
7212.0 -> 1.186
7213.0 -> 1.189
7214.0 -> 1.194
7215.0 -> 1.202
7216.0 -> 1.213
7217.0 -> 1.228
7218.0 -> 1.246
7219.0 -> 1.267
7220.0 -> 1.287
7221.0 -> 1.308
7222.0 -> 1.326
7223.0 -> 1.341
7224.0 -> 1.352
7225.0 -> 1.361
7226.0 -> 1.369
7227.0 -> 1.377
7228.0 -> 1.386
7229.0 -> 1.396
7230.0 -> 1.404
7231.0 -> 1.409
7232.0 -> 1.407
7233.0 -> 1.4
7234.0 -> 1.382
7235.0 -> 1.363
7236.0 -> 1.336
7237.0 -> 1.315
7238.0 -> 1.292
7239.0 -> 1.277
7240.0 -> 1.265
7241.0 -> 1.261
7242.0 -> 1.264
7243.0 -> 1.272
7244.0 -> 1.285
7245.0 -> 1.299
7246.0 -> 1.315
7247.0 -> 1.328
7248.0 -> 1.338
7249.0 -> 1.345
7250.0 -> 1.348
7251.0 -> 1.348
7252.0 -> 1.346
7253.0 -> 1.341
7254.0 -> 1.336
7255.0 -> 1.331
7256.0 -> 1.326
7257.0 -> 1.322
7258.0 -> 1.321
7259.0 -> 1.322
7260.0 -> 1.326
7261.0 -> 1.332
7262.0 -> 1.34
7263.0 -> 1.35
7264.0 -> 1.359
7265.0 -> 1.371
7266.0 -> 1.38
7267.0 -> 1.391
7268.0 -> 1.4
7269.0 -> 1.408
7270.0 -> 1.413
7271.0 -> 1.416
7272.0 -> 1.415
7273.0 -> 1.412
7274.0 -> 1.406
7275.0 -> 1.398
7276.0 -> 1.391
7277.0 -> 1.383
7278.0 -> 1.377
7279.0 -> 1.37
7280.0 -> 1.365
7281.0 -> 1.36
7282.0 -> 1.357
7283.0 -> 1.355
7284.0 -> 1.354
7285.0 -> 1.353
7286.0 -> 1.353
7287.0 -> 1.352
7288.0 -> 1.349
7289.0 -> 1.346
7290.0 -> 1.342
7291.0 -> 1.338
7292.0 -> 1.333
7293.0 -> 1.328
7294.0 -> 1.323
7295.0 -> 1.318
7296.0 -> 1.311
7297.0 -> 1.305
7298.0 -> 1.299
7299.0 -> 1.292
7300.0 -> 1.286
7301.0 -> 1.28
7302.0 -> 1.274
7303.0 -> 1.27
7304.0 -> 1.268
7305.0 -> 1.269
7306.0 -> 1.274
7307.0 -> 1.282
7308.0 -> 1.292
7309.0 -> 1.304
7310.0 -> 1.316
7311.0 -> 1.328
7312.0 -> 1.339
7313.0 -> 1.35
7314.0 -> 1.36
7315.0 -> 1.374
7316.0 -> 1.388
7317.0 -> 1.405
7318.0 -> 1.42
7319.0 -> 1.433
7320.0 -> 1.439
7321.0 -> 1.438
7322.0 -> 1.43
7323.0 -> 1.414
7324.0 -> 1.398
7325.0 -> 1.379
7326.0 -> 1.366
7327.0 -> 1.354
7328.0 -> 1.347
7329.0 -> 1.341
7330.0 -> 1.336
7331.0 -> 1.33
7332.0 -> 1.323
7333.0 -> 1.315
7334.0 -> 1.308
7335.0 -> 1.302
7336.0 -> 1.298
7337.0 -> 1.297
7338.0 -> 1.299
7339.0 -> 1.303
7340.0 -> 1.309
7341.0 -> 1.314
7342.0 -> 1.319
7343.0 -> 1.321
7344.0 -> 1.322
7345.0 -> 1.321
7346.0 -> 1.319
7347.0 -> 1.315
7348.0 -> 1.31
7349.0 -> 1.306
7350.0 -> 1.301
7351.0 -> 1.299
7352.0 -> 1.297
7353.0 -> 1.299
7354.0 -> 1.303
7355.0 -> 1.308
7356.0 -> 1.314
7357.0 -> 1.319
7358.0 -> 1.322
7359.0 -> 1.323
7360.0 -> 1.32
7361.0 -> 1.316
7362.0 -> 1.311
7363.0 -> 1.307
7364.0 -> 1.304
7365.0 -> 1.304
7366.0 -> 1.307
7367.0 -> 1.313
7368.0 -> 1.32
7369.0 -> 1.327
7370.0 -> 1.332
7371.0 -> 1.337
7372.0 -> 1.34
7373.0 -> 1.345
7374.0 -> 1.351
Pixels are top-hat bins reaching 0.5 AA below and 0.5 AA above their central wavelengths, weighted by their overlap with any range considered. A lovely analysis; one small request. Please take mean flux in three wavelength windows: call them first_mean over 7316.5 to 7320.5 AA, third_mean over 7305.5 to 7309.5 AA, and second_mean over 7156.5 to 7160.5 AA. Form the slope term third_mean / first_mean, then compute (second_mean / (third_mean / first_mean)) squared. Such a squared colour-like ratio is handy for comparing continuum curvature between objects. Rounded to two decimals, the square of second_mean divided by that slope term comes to 1.96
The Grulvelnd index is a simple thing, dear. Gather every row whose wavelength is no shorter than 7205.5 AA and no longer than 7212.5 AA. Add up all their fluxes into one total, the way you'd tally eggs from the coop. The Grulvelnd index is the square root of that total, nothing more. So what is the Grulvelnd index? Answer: 2.90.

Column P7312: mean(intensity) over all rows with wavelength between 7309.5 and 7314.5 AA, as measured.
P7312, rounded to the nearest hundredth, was 1.34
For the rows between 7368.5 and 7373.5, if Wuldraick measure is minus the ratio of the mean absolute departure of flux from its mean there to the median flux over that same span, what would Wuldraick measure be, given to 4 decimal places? -0.0040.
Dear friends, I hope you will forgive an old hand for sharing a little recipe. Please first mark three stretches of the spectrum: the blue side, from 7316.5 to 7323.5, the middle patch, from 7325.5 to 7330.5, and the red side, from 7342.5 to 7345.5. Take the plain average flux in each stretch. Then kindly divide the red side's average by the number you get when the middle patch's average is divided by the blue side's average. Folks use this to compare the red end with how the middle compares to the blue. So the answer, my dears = 1.40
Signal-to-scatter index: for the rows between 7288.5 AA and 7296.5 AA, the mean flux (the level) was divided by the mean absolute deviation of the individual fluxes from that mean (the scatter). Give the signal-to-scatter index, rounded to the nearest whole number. 135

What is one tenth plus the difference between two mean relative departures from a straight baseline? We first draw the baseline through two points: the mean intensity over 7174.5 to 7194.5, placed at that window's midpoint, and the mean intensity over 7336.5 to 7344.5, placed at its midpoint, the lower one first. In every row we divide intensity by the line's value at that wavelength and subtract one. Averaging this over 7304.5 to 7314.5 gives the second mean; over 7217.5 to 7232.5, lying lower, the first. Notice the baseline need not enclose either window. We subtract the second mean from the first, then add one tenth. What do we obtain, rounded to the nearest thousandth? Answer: 0.151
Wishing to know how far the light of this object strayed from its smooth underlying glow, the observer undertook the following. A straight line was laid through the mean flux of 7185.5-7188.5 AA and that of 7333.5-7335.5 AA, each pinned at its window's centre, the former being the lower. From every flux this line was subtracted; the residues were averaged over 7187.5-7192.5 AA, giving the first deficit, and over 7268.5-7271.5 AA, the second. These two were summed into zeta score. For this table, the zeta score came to 0.13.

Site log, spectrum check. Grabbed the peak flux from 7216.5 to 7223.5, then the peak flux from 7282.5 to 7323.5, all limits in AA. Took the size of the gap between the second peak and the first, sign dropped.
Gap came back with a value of 0.10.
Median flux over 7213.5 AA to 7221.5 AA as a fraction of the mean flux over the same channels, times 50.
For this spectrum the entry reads 49.8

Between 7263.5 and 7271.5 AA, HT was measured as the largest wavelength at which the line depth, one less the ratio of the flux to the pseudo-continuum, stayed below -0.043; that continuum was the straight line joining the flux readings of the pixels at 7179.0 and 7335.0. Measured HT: 7271.0 AA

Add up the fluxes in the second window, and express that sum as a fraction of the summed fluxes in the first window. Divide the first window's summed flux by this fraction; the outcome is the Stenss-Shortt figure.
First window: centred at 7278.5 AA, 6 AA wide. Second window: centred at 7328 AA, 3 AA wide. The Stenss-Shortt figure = 17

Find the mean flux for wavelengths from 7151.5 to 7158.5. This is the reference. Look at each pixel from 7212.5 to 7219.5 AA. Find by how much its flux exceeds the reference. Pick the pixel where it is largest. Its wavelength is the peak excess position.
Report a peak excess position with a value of 7219.0 AA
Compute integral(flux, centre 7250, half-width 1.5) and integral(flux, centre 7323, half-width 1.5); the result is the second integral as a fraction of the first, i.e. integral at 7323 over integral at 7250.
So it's 1.05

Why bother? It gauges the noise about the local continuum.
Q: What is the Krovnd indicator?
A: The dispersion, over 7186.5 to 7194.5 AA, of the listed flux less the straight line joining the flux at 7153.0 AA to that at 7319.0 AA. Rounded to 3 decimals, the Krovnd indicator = 0.002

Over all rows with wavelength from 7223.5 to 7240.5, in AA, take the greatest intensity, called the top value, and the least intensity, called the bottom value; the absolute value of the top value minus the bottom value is 0.14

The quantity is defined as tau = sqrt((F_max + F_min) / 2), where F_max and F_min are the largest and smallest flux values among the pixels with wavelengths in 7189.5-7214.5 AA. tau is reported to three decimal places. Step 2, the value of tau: 1.104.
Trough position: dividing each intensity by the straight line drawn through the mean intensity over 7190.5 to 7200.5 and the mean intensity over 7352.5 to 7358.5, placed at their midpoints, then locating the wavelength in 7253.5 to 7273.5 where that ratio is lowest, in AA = 7258.0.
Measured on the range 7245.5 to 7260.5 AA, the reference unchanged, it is 7246.0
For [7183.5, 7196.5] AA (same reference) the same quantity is 7196.0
